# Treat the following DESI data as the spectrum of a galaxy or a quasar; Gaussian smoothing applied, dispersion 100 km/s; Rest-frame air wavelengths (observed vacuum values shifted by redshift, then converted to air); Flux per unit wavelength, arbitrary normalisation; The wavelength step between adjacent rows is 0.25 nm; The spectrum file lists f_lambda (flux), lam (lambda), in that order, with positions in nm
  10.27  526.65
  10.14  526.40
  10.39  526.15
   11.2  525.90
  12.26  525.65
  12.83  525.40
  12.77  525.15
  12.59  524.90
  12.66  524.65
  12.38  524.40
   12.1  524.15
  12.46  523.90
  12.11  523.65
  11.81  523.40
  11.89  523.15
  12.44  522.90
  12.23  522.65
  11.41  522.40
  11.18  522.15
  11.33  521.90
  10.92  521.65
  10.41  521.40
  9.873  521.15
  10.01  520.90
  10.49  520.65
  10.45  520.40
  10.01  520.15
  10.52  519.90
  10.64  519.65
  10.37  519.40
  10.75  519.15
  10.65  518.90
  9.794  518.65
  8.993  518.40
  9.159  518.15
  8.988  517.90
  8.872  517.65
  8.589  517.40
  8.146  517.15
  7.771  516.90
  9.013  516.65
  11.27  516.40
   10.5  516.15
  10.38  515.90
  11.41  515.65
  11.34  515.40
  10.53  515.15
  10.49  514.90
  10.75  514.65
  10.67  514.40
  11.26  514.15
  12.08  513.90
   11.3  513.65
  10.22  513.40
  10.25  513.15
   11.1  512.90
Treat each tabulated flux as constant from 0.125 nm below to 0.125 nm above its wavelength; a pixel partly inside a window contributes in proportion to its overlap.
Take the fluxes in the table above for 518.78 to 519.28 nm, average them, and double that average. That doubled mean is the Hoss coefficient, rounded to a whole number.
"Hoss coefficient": 21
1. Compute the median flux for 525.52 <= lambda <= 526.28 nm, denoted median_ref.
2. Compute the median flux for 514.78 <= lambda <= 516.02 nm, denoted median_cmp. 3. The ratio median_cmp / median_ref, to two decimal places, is 0.94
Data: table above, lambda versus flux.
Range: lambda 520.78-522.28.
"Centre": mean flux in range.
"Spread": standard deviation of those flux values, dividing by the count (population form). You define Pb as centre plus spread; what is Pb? 11.2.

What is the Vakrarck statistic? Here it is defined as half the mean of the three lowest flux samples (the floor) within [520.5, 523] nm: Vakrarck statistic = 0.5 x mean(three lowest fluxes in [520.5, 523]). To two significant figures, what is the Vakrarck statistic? 5.0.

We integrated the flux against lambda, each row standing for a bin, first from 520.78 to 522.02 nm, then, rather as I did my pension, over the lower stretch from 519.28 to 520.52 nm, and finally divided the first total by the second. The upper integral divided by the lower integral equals 1.01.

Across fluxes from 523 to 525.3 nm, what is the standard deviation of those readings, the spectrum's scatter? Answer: 0.3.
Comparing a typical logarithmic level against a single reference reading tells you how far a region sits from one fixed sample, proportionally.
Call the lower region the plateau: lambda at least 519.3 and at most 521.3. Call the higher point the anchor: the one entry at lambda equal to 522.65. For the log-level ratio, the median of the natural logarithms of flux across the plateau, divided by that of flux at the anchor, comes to 0.936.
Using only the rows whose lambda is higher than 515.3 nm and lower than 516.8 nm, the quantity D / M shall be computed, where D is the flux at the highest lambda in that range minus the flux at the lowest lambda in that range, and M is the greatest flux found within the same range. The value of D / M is -0.20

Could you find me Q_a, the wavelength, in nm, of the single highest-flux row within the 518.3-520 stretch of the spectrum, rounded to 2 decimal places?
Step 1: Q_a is 519.15 nm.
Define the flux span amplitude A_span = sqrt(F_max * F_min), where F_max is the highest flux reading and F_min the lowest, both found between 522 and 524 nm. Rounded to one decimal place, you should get 11.8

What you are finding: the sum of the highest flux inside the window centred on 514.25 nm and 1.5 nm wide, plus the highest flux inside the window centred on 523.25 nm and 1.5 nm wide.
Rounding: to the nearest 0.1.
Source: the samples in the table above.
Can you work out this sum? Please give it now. 24.5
